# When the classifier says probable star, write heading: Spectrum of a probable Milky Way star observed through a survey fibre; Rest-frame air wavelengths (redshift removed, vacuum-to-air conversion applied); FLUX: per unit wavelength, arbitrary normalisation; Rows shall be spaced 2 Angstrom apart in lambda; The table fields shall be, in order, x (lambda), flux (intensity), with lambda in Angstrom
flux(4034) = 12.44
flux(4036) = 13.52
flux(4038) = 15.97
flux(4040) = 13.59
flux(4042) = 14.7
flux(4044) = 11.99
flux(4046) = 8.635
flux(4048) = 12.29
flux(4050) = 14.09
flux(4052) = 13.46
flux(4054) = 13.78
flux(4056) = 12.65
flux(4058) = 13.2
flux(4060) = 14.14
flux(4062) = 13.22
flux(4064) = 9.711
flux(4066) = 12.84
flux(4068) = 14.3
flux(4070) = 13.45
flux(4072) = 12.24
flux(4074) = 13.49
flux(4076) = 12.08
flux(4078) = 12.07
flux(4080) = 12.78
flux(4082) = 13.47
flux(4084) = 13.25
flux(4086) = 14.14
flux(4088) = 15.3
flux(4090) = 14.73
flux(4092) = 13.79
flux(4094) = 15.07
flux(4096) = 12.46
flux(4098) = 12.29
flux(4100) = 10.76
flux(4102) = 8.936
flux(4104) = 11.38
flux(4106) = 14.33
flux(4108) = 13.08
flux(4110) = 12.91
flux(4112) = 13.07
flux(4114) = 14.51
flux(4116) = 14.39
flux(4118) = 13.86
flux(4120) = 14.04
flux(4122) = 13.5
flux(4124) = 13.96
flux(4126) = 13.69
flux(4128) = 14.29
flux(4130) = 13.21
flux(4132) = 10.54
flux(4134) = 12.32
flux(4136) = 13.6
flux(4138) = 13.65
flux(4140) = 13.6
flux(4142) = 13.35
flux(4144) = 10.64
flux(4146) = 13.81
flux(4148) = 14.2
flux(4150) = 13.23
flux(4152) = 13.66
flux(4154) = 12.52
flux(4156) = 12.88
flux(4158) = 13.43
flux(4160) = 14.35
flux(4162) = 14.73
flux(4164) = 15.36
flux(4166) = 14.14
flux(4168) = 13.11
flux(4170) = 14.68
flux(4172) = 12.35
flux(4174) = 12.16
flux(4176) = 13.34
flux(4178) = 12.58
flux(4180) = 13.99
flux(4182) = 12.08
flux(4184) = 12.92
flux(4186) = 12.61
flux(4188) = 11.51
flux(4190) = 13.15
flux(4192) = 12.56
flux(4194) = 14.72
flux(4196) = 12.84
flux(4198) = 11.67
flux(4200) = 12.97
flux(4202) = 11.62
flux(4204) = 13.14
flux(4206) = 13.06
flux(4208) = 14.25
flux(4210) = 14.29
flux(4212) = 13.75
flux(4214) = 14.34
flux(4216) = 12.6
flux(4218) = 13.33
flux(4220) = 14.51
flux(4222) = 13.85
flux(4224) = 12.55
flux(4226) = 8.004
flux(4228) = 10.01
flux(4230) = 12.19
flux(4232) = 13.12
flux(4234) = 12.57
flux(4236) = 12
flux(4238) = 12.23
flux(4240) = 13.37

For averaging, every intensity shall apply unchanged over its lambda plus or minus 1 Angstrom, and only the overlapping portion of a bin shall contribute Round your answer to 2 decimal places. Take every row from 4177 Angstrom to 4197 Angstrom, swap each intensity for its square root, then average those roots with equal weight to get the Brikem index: 3.59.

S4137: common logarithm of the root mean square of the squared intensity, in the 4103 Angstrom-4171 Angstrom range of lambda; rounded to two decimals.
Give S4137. 2.27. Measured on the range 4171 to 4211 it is 2.23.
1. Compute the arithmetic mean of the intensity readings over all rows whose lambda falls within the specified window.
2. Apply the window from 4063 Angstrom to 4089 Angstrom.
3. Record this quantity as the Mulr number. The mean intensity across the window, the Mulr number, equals 13.01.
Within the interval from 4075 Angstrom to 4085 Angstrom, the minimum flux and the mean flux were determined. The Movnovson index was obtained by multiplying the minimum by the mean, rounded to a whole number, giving 154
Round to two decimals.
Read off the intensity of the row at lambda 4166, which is 14.14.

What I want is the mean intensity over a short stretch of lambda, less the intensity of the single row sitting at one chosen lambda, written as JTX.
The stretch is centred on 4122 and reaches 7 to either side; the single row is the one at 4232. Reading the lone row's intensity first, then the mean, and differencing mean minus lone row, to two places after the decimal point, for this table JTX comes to 0.84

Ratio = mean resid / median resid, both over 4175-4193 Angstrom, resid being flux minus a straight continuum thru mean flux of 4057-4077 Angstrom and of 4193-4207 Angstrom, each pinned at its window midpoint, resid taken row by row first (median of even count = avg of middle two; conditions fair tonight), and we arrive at 0.45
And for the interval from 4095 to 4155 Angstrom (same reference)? 0.23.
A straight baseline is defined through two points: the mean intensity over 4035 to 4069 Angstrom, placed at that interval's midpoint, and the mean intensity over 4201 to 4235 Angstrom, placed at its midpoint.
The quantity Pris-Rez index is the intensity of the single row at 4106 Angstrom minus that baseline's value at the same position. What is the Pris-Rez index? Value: 1.4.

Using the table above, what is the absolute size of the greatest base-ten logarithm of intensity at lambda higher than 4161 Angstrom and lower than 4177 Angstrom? 1.19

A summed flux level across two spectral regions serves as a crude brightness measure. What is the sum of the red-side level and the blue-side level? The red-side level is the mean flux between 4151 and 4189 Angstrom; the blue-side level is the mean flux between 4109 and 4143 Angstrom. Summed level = 26.7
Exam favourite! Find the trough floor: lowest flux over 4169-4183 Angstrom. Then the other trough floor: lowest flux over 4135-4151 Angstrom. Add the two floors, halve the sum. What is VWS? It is 11.4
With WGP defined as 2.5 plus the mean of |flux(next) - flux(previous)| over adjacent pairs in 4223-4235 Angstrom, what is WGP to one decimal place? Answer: 4.5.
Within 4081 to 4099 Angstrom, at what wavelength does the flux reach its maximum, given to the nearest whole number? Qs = 4088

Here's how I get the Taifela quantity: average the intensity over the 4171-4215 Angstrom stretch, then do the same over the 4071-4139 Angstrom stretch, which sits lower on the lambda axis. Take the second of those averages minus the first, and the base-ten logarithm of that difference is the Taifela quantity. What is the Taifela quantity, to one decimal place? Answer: -0.8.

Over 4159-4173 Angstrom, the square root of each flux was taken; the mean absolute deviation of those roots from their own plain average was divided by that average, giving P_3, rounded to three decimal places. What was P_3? 0.028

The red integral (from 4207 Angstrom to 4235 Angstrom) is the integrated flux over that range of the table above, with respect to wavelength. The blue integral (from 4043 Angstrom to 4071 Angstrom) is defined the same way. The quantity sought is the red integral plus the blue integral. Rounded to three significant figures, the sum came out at 714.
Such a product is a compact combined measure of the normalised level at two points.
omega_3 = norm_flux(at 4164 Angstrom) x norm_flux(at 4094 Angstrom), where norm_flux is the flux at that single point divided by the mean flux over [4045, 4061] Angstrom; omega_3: 1.42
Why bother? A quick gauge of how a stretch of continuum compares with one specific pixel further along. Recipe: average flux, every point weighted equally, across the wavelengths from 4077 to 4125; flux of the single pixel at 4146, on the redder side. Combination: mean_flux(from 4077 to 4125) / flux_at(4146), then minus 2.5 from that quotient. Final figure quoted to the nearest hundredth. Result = -1.54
